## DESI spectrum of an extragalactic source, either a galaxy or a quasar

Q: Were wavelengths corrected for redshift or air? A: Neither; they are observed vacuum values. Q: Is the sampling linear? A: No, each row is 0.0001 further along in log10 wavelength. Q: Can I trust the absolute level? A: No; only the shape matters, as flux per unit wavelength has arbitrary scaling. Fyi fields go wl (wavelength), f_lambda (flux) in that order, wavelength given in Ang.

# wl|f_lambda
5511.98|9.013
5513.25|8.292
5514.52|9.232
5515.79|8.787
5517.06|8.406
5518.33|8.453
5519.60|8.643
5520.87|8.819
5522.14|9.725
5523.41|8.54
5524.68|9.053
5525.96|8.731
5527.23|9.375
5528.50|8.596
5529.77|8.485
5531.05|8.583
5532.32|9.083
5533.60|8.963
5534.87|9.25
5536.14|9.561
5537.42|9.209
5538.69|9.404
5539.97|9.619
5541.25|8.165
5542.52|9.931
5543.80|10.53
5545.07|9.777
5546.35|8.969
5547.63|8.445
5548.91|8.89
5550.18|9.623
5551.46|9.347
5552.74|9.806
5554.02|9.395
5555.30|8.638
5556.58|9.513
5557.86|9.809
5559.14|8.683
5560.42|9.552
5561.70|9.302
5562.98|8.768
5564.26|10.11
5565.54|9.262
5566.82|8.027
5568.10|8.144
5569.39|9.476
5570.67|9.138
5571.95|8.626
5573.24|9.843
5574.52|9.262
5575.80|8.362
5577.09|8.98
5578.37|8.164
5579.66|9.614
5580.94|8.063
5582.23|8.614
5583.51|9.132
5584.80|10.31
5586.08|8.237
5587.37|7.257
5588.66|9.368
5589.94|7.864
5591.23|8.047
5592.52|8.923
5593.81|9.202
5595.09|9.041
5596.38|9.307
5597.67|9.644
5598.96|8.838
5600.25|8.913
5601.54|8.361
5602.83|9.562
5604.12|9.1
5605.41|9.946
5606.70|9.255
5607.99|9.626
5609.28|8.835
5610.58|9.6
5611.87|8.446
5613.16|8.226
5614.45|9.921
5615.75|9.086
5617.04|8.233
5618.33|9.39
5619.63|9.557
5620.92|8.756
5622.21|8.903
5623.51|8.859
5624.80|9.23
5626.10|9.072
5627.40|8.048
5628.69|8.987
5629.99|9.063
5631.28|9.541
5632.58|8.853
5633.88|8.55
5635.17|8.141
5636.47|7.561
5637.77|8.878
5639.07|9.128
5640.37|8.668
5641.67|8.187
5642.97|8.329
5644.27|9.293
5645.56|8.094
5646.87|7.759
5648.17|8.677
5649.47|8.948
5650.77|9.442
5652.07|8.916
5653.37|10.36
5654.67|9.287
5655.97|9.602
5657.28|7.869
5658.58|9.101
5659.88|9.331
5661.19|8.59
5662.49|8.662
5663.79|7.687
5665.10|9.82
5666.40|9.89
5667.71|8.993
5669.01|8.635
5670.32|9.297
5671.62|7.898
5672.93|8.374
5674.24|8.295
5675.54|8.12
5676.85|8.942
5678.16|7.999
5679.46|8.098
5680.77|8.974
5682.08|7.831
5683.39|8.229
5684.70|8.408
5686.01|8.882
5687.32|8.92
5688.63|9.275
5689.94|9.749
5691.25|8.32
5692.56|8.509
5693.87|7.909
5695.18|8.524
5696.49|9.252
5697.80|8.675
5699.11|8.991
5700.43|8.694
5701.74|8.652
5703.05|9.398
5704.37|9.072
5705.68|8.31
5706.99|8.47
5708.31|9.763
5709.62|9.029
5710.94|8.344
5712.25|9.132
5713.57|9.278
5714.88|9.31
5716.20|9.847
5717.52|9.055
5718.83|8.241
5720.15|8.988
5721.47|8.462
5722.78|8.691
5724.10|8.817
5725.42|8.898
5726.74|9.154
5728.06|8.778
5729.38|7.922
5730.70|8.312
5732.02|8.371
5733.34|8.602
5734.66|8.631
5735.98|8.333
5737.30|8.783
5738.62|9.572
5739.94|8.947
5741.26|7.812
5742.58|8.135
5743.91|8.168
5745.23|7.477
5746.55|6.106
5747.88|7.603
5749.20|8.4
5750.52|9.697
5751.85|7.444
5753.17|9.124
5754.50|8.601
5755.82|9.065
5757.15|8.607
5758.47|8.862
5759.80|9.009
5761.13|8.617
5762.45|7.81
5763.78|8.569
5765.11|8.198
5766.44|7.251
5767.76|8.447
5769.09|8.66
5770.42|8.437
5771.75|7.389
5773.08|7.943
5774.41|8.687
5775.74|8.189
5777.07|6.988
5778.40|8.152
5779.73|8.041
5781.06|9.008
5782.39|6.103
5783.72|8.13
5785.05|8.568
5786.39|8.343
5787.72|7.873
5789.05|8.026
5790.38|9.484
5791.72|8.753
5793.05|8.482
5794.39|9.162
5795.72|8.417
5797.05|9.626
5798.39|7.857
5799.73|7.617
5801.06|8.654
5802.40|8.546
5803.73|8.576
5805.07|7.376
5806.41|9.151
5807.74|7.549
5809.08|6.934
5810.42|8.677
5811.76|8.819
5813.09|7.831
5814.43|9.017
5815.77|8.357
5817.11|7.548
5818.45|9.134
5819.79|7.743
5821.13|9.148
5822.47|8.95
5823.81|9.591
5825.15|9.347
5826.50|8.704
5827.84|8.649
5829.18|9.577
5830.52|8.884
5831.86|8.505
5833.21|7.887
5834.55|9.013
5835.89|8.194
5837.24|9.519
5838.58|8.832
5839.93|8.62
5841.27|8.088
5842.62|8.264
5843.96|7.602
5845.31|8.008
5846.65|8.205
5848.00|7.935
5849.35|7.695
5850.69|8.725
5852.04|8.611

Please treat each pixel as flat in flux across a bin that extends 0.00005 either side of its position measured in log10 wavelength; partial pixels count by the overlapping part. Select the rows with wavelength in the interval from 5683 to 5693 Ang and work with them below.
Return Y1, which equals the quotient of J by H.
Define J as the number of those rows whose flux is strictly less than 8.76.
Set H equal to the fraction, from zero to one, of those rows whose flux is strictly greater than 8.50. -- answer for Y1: 6.4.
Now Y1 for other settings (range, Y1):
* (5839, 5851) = 40.5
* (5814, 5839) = 10.9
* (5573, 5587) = 7.9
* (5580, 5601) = 8.7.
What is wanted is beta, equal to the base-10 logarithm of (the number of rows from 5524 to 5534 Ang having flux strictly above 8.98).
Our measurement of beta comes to 0.48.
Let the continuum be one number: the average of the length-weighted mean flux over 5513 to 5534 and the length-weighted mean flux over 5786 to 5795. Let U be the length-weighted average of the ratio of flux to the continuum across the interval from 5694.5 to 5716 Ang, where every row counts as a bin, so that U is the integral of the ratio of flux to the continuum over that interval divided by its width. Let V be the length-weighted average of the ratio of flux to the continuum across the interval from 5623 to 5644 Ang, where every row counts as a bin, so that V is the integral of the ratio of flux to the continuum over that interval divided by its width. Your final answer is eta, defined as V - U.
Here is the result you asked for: -0.03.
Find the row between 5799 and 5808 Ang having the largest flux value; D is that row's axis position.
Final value 5806.41 Ang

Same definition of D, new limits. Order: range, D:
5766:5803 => 5797.05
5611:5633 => 5614.45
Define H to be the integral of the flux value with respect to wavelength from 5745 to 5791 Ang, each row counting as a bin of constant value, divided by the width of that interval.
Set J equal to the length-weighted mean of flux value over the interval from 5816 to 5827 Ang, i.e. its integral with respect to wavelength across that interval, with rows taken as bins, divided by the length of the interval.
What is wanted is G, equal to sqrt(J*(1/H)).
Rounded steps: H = 8.20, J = 8.75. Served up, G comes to 1.03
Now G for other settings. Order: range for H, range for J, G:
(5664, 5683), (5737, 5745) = 0.99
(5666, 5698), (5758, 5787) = 0.97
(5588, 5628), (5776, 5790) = 0.94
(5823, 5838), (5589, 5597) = 0.99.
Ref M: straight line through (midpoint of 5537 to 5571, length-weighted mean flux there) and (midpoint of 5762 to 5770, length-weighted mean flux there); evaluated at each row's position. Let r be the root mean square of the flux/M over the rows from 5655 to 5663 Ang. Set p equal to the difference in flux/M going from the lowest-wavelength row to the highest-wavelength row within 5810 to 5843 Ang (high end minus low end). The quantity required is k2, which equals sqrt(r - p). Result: 1.02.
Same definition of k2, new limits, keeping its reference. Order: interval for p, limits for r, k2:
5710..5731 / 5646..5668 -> 1.01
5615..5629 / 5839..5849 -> 1.02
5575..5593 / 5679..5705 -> 0.98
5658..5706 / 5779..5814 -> 1.05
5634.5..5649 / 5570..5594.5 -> 0.95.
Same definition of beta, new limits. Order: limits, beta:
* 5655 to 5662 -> 0.48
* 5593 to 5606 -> 0.85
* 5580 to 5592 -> 0.48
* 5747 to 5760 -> 0.60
